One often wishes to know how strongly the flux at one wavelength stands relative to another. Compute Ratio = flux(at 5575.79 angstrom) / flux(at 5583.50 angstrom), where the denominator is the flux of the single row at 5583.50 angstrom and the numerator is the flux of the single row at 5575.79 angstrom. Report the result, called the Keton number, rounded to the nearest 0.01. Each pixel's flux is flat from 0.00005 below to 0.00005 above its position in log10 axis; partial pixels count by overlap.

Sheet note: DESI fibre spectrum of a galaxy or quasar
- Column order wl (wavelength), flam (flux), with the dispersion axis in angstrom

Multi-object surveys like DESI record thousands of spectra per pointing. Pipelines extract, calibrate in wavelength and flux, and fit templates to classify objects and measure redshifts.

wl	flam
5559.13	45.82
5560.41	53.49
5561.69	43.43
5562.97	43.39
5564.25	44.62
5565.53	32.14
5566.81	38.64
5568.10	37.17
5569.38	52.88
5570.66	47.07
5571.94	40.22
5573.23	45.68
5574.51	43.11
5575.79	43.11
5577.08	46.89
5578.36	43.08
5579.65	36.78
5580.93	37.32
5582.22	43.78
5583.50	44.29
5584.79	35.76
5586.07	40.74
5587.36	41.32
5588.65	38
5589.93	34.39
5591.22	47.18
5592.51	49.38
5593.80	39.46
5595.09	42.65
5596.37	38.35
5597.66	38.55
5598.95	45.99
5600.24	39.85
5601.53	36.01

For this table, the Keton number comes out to 0.97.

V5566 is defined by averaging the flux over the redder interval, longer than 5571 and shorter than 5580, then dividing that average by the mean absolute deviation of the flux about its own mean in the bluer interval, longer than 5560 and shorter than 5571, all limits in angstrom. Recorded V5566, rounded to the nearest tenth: 8.2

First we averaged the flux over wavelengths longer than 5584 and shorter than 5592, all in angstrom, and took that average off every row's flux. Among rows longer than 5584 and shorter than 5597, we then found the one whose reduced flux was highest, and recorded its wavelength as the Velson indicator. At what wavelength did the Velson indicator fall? 5592.51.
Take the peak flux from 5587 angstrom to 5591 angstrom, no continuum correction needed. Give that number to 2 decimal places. 41.32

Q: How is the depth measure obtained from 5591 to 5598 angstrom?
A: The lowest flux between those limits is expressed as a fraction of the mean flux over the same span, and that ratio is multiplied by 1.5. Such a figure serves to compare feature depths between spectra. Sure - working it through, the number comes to 1.35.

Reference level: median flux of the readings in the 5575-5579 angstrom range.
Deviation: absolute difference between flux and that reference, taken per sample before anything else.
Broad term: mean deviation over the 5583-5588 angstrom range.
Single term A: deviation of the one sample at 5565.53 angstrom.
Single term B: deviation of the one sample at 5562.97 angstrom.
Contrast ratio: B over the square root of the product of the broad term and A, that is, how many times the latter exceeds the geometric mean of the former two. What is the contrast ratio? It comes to 0.0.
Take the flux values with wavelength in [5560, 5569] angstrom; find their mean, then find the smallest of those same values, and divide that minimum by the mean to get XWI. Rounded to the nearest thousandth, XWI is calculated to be 0.768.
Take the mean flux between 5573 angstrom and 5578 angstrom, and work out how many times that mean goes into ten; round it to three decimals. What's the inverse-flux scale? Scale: 0.224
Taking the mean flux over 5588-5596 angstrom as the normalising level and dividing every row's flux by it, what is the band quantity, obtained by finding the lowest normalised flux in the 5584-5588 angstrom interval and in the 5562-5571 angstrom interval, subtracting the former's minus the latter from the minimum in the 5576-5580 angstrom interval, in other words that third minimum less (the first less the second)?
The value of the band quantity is 0.79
